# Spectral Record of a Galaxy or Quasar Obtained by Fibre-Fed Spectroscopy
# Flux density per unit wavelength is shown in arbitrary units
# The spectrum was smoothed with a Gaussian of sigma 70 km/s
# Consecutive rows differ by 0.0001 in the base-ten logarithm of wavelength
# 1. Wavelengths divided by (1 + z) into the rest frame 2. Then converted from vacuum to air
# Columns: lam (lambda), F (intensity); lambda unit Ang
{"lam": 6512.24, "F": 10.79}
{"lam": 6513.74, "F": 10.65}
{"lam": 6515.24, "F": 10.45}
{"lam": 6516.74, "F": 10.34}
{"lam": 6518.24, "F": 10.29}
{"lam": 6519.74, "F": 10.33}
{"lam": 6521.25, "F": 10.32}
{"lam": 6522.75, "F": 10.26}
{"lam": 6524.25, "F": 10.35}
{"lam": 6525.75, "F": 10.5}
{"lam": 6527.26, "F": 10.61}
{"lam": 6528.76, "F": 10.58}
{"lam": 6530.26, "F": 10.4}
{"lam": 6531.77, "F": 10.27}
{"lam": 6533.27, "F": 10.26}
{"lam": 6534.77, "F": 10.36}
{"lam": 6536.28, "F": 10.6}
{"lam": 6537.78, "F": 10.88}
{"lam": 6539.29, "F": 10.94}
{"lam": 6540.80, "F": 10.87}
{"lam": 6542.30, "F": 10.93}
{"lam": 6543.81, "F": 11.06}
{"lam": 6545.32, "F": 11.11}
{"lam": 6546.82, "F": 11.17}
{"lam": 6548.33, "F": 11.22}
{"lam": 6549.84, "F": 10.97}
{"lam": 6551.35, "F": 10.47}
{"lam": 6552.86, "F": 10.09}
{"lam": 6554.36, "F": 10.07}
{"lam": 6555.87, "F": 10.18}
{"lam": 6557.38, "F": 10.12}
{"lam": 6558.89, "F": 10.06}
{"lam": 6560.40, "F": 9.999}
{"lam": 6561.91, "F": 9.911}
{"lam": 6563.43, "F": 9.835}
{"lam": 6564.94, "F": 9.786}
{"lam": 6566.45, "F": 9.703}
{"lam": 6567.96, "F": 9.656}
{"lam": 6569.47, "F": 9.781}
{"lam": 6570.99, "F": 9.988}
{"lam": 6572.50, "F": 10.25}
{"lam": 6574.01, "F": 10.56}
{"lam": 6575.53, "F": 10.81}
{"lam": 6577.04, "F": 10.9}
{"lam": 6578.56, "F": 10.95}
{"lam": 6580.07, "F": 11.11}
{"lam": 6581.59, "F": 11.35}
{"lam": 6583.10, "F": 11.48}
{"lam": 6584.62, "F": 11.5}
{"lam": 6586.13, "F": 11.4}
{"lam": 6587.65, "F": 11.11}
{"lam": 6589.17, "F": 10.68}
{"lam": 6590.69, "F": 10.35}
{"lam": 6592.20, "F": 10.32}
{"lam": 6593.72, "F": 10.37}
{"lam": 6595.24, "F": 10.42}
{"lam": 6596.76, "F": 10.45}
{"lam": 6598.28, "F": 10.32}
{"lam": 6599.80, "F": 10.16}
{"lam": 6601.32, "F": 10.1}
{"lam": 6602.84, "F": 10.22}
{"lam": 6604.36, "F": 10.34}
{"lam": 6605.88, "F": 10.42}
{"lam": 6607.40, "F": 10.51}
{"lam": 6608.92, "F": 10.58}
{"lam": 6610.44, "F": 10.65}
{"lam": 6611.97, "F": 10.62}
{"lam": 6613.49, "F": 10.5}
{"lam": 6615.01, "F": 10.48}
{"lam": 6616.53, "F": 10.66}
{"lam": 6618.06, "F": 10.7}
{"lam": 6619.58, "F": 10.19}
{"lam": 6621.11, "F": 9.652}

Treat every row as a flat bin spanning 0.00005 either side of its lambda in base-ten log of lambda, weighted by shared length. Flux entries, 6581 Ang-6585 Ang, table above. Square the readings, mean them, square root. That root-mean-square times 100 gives 1144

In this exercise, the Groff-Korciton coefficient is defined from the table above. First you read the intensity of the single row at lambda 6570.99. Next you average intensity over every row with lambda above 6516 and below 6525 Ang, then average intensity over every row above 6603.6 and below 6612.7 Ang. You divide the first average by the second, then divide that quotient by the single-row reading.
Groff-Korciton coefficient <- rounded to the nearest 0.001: 0.098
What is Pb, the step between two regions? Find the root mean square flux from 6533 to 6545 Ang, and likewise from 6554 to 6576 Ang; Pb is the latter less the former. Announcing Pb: -0.7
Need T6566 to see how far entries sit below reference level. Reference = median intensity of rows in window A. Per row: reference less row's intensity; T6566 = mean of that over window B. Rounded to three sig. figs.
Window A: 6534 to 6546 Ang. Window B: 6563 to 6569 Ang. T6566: 1.16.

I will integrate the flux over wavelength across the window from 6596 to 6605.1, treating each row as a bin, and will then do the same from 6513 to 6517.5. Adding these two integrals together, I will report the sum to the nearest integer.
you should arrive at 141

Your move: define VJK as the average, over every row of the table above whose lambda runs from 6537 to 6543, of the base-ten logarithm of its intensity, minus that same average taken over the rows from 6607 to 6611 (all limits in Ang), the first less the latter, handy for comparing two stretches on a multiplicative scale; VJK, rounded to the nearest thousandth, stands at 0.013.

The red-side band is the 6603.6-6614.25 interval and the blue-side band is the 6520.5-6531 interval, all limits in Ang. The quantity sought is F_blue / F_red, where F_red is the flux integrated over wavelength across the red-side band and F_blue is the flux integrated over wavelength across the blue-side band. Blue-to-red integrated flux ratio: 0.98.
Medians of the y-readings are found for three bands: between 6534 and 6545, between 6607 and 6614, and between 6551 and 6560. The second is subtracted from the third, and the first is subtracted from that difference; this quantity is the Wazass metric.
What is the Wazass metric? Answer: -11.4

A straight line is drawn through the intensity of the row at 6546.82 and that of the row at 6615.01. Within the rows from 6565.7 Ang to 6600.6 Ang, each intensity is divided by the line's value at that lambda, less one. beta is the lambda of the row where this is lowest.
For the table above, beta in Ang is 6567.96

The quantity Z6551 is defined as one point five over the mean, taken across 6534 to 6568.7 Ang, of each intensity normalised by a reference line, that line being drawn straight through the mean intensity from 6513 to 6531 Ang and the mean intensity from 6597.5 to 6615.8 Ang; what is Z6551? 1.50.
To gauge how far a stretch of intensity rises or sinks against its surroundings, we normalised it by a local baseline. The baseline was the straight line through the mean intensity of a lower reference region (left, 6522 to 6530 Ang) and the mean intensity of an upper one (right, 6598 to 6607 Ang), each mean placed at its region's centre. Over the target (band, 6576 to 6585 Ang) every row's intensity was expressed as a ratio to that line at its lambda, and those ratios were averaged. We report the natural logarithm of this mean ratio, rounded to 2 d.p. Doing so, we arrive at 0.08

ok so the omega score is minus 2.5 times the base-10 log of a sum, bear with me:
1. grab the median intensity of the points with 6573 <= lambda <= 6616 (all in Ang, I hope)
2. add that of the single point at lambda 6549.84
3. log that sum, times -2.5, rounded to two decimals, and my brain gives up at -3.33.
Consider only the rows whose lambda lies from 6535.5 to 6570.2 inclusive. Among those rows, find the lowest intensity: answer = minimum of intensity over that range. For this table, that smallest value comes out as 9.656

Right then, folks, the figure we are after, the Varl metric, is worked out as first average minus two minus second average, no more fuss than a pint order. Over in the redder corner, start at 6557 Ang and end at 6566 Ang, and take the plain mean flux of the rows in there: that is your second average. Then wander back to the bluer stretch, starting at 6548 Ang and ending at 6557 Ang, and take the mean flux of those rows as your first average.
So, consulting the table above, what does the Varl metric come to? -1.5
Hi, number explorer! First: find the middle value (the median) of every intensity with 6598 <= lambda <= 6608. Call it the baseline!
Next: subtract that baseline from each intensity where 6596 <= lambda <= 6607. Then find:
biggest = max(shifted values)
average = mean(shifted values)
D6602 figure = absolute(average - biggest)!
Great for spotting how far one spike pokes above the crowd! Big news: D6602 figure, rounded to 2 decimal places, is 0.16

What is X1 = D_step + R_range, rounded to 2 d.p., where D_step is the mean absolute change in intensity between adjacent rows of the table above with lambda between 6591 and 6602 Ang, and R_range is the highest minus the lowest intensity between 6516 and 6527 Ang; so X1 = 0.32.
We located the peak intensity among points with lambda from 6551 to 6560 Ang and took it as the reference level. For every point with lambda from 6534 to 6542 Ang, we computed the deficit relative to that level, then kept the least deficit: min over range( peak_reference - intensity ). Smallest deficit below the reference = -0.5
